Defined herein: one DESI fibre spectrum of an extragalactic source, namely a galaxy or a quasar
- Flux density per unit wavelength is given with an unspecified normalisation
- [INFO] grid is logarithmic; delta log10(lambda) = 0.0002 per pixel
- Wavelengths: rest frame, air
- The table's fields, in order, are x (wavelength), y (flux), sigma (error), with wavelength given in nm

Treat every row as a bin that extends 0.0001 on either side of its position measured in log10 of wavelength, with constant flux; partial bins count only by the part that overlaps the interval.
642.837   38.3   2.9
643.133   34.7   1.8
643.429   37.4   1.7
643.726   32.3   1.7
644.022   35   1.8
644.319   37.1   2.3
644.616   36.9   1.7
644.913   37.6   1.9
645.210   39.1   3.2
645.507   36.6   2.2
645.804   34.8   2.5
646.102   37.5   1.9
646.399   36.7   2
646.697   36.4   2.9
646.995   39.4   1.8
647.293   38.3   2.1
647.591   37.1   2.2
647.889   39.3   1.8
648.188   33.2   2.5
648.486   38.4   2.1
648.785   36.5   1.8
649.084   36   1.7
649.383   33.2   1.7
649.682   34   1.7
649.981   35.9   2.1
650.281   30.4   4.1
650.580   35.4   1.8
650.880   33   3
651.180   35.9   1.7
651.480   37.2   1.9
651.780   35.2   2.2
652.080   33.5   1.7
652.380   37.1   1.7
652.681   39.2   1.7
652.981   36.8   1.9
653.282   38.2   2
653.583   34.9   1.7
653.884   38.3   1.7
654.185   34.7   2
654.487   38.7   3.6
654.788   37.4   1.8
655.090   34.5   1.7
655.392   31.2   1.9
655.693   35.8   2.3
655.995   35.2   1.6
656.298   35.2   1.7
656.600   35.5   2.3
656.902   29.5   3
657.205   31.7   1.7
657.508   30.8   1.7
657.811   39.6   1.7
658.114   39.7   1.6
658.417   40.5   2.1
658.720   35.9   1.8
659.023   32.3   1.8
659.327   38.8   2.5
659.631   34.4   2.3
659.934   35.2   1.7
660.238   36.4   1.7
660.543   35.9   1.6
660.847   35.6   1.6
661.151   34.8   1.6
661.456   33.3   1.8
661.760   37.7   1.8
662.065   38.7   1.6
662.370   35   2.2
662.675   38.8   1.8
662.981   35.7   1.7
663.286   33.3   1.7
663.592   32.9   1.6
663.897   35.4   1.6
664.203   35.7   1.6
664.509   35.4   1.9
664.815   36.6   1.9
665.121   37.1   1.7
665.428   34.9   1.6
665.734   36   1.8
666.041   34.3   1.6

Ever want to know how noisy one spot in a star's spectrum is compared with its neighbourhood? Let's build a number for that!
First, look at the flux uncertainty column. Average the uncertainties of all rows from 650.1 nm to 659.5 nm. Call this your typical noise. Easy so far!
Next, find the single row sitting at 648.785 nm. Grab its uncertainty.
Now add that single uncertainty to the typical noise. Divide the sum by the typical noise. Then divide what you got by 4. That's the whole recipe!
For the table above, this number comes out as 0.468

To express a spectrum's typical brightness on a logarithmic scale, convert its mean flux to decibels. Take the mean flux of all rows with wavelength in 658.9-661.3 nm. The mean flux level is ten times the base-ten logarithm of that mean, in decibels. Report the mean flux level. 15.5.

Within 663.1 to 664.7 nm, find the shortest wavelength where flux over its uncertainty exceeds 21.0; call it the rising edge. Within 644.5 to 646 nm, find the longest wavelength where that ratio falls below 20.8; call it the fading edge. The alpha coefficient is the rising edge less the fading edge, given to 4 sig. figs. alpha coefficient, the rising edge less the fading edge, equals 18.09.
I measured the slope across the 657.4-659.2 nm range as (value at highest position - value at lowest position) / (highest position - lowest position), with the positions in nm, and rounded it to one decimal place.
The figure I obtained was 1.0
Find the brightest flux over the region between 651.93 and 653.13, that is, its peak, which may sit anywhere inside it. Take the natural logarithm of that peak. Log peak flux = 3.67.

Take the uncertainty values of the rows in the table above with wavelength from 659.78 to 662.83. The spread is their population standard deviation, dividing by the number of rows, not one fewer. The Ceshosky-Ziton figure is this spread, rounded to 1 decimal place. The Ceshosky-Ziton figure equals 0.2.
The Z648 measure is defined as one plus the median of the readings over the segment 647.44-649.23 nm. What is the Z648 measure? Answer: 37.8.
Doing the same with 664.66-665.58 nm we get 37.6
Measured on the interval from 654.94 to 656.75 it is 36.2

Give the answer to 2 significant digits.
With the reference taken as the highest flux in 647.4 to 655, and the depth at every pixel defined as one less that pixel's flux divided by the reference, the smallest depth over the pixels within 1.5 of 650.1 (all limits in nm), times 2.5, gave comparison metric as 0.13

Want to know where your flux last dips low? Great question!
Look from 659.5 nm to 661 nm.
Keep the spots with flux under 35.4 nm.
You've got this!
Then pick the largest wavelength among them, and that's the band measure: 659.934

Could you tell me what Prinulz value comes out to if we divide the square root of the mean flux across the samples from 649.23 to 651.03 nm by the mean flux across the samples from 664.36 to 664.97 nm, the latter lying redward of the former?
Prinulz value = 0.161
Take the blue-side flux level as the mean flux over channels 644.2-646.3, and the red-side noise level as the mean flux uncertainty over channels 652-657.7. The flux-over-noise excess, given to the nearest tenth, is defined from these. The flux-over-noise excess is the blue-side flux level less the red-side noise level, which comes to 35.1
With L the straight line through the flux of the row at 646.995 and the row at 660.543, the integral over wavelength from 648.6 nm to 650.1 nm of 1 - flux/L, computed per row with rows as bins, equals 0.14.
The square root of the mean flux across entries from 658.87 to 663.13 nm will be 5.99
